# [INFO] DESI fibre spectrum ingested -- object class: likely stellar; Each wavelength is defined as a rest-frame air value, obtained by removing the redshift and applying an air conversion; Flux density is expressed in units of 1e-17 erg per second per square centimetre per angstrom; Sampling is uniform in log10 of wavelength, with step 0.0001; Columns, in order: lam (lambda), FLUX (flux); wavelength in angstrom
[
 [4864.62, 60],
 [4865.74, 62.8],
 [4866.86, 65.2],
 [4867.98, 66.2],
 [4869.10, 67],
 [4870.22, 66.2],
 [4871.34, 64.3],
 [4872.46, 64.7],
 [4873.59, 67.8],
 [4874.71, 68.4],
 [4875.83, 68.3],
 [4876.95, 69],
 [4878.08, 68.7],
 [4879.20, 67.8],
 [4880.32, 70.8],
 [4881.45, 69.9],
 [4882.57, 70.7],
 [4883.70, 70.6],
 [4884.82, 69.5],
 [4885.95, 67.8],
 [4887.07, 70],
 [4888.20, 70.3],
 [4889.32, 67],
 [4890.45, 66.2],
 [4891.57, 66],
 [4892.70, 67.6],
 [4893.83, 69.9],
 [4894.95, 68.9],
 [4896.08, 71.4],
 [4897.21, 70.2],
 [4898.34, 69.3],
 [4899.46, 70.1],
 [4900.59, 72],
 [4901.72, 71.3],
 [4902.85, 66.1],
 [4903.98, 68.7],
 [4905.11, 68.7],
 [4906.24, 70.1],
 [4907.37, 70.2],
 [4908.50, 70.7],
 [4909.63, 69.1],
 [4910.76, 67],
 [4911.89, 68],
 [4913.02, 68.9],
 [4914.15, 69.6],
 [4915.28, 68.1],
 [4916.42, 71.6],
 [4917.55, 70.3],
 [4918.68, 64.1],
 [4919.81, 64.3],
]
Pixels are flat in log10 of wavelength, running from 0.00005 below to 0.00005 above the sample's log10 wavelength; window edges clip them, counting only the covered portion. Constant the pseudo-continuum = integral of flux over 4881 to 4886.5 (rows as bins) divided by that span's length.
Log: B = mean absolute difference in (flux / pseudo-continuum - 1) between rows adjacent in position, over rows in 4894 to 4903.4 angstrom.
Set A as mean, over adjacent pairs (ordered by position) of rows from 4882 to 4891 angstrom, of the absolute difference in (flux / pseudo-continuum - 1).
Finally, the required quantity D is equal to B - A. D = 0.008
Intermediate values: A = 0.0195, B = 0.027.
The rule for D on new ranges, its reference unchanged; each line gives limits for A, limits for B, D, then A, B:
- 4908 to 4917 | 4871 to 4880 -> -0.011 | 0.0232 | 0.013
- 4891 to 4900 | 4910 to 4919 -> 0.010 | 0.0211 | 0.031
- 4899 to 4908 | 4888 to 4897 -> 0.000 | 0.0244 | 0.024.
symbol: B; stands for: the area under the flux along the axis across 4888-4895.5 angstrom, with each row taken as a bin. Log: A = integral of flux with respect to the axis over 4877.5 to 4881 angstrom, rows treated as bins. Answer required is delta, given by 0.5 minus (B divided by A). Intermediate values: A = 242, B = 510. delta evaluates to -1.6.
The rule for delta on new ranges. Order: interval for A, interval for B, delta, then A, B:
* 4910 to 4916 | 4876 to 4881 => -0.3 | 410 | 345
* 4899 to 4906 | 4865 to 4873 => -0.6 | 486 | 521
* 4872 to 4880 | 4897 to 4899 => 0.2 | 544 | 140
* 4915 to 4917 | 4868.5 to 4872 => -1.2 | 140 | 231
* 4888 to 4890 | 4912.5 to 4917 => -1.8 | 137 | 313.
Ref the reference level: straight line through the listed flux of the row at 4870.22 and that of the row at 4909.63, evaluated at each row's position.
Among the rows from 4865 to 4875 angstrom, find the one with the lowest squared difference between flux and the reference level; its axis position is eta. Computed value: 4870.22 angstrom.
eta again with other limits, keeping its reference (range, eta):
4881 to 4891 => 4885.95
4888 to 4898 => 4892.70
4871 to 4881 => 4879.20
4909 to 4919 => 4909.63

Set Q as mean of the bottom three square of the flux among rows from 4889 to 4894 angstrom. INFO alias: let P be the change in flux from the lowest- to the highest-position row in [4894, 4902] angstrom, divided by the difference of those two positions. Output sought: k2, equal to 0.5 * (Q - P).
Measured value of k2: 2204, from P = 0.4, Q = 4409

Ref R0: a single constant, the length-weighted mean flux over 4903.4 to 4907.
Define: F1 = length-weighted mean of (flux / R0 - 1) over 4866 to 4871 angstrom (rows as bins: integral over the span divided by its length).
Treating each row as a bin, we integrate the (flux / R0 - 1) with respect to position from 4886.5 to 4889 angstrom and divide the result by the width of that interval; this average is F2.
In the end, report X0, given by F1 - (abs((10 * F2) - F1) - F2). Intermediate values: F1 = -0.048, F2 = 0.010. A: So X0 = -0.2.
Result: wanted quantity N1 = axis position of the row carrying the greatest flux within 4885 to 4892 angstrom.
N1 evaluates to 4888.20 angstrom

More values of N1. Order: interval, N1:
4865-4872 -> 4869.10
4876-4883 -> 4880.32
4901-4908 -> 4901.72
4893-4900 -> 4896.08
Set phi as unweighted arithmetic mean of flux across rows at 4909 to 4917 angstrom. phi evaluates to 68.9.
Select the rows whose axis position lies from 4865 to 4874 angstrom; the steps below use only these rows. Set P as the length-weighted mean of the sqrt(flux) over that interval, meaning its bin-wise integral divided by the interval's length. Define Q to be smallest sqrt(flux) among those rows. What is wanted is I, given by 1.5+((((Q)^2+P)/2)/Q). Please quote 5.97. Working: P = 8.08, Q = 7.92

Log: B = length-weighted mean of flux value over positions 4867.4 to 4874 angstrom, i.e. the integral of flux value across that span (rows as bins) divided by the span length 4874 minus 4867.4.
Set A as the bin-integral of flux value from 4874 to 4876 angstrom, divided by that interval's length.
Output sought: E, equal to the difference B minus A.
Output -2.5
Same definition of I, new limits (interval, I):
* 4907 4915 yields 6.10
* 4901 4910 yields 6.08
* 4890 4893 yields 6.06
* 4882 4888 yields 6.12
